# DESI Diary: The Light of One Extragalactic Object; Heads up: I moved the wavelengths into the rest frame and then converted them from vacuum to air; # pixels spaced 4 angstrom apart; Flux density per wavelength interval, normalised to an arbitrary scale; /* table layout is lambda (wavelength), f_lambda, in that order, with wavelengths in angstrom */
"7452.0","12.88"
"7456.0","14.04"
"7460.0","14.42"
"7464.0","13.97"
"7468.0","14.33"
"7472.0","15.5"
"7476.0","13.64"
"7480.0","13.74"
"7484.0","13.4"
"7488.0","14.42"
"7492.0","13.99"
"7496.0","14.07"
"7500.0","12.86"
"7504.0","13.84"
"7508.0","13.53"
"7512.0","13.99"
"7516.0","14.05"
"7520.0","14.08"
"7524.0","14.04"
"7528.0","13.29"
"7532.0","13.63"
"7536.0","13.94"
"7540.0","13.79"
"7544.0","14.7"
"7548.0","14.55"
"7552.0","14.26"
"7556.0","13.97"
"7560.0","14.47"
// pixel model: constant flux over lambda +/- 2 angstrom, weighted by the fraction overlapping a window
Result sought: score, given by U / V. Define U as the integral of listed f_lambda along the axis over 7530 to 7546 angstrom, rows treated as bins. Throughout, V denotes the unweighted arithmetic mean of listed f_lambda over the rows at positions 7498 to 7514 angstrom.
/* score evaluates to 16.5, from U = 224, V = 13.6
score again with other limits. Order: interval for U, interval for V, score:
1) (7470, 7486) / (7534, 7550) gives 15.8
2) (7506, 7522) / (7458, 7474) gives 15.3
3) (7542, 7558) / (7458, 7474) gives 15.8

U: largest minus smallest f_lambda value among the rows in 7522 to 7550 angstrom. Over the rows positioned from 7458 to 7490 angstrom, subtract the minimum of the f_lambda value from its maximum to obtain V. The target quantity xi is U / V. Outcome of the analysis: 0.67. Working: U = 1.4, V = 2.1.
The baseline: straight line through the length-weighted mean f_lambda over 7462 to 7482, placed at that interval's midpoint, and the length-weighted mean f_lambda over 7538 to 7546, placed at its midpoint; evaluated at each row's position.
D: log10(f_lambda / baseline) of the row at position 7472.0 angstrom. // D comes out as 0.037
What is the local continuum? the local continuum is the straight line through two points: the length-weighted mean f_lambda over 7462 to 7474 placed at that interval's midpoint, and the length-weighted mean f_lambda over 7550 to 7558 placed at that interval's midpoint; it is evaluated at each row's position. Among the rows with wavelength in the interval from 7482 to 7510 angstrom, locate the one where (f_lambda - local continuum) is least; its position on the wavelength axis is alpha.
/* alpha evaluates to 7500.0 angstrom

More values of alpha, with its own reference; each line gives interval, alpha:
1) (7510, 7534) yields 7528.0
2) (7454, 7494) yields 7484.0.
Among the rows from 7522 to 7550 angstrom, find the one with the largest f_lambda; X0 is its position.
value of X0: 7544.0 angstrom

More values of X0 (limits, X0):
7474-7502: 7488.0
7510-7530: 7520.0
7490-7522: 7520.0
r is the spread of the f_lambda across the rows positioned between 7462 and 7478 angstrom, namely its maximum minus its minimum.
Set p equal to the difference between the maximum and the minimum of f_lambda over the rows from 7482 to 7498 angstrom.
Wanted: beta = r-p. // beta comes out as 0.8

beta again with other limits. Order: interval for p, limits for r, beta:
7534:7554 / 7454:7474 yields 0.6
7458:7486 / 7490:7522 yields -0.9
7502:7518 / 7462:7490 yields 1.6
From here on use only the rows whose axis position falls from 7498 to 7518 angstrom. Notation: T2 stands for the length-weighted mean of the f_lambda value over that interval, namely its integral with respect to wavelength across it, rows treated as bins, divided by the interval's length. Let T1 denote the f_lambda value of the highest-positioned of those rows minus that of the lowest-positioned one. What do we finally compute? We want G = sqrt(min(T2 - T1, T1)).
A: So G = 1.09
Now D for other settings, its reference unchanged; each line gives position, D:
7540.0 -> -0.014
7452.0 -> -0.043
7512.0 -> -0.008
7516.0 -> -0.006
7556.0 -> -0.009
